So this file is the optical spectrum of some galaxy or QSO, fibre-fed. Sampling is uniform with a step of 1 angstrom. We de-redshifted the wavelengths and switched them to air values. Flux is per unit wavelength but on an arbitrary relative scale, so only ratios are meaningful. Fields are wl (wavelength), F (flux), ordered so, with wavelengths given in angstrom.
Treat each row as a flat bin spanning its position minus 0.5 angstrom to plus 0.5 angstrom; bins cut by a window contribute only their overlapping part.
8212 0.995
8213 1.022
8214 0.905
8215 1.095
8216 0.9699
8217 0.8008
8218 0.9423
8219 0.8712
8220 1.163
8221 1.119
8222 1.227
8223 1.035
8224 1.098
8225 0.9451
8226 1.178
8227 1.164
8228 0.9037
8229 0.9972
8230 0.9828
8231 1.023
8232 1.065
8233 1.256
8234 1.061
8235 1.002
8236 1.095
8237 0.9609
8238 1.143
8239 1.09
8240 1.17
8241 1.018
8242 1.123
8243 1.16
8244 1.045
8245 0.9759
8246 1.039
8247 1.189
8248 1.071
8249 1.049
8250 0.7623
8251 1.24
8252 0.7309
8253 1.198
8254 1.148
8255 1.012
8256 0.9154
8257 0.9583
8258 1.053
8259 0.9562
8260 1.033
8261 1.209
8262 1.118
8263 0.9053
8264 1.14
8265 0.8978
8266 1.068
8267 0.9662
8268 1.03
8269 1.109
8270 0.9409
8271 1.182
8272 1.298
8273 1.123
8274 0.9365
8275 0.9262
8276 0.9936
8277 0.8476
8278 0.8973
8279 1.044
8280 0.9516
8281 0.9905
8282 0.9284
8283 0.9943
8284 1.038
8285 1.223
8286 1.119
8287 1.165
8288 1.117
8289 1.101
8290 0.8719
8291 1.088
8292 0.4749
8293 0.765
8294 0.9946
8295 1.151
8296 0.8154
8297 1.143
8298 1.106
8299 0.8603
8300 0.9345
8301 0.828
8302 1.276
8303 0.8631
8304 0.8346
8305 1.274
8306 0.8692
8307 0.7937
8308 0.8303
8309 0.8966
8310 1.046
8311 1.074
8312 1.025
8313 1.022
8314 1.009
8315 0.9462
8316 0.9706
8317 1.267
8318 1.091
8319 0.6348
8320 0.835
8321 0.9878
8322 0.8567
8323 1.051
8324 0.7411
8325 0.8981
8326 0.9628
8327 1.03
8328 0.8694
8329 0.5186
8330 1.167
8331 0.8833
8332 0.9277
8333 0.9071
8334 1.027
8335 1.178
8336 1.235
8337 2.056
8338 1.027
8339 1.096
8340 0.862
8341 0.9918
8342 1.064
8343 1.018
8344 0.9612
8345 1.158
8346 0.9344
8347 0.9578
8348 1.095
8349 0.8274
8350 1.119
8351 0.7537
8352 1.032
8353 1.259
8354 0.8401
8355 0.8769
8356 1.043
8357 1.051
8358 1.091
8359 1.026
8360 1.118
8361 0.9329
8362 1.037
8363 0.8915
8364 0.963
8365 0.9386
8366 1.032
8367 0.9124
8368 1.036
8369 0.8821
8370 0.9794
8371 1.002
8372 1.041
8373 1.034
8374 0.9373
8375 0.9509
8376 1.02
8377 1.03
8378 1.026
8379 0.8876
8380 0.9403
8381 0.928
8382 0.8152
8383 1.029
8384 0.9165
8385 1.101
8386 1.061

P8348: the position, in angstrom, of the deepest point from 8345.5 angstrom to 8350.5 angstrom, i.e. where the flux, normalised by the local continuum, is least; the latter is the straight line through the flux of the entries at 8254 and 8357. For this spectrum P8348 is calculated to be 8349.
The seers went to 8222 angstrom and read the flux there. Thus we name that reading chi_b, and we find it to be 1.227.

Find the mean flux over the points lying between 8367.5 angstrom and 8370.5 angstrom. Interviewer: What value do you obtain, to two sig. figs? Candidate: 0.97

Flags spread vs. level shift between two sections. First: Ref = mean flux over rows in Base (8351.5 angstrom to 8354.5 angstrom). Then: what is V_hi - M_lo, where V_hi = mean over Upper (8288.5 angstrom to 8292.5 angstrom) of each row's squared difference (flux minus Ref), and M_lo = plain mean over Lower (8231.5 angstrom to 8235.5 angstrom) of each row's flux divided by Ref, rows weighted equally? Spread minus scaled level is -0.96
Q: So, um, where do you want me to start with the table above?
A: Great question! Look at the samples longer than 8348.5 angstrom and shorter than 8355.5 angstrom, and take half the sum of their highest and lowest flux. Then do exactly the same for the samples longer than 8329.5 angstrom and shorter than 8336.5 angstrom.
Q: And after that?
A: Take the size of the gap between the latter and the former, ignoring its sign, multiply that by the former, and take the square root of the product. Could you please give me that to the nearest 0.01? 0.23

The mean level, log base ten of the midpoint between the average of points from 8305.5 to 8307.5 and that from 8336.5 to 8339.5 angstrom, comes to 0.046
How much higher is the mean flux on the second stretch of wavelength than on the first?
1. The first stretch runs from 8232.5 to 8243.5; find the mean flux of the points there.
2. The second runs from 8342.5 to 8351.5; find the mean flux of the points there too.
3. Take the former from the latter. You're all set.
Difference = -0.12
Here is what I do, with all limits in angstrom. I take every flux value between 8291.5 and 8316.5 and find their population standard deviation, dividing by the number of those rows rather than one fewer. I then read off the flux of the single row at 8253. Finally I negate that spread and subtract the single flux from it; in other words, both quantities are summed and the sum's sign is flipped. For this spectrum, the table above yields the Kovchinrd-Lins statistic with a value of -1.37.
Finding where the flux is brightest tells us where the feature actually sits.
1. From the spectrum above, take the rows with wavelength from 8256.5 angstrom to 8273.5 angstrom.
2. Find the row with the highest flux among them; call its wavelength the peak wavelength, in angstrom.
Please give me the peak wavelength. 8272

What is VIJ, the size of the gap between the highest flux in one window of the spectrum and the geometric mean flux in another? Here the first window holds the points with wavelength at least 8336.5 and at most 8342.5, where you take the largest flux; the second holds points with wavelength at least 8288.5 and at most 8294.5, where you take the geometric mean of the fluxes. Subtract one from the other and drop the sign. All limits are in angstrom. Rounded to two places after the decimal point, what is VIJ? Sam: 1.21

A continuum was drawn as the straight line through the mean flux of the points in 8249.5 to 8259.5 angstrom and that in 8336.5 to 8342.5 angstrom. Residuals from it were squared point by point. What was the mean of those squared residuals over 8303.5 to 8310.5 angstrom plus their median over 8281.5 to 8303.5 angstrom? 0.07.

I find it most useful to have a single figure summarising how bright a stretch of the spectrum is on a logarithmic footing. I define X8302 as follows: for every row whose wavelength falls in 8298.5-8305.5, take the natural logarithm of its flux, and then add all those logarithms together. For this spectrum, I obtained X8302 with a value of -0.2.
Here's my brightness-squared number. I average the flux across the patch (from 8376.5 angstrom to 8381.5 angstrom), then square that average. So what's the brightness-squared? 0.93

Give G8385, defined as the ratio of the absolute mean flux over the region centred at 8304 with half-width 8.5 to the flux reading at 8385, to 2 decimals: 0.88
